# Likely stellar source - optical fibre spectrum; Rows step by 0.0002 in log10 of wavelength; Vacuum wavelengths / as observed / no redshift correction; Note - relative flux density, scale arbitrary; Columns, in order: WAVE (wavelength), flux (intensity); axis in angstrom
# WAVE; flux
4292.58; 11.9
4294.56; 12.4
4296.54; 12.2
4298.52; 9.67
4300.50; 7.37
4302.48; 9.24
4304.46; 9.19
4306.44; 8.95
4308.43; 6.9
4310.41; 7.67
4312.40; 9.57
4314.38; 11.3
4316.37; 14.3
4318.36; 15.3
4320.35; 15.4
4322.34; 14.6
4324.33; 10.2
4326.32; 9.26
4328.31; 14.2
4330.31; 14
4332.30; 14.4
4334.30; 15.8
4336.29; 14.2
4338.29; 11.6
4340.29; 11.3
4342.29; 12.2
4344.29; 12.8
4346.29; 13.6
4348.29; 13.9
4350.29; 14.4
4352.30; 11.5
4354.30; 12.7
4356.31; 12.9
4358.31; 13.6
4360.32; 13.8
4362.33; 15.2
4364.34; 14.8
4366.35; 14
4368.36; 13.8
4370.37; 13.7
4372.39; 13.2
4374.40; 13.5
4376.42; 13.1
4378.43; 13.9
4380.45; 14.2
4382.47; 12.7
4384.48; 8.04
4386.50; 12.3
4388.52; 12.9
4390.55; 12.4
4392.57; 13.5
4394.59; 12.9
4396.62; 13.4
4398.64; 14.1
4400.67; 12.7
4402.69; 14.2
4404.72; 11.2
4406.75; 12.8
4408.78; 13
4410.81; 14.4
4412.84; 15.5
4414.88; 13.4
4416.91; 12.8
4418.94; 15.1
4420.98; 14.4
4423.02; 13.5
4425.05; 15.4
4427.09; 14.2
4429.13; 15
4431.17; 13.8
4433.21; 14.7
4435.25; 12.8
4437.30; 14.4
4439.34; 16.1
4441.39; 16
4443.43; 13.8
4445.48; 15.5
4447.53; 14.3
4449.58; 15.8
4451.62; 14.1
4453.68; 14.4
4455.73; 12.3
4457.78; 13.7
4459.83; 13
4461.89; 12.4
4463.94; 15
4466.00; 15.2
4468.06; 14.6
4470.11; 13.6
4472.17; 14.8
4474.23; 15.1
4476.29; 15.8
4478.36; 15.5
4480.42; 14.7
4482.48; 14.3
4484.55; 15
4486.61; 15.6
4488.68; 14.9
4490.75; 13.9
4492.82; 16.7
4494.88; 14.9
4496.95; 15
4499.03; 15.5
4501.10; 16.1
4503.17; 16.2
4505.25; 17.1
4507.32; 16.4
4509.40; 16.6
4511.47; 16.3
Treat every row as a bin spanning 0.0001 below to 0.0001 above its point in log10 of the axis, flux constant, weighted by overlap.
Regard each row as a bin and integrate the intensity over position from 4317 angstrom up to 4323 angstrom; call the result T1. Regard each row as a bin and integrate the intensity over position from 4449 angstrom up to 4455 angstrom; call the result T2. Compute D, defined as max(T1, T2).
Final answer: 90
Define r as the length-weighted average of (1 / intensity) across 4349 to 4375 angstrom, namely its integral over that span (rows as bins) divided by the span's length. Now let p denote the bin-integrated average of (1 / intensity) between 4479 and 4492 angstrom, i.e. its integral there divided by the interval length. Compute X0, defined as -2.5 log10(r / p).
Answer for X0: -0.092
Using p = 0.068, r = 0.074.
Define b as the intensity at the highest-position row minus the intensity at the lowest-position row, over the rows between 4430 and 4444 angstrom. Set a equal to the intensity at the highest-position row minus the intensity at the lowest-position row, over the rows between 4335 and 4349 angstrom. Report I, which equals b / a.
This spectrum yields 0.0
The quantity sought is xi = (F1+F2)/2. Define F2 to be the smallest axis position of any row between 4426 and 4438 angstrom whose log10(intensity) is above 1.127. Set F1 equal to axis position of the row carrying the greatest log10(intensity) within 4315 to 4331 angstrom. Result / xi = 4373.7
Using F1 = 4320.35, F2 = 4427.09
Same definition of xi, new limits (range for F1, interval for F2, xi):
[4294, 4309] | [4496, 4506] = 4395.8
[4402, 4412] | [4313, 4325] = 4363.6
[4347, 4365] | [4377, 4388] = 4370.4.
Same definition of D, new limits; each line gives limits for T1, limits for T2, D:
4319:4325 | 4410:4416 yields 86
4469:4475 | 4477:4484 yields 104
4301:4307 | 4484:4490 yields 91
